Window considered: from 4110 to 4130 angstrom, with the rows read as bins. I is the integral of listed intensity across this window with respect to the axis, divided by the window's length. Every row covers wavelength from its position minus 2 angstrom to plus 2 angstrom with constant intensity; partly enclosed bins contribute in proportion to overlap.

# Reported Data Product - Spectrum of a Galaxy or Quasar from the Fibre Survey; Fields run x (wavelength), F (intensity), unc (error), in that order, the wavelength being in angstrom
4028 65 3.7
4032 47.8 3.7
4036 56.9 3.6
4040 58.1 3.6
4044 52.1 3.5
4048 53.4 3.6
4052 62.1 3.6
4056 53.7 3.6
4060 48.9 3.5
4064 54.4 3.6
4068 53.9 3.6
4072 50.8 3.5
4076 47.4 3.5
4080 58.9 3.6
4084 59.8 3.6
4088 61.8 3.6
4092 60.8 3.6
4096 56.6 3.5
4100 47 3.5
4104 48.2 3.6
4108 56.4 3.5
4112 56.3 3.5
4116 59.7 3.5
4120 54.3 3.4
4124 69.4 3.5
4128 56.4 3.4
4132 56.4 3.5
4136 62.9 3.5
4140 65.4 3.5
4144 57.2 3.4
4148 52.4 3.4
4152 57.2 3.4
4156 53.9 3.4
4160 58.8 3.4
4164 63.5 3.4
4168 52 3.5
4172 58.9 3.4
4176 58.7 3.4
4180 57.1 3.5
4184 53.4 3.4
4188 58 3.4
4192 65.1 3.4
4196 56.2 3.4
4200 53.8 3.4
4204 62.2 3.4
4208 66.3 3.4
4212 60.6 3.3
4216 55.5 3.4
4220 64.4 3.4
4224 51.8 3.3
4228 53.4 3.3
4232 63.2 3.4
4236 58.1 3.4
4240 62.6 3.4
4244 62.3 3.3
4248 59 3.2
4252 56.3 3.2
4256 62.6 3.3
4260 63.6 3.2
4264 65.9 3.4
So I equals 59.2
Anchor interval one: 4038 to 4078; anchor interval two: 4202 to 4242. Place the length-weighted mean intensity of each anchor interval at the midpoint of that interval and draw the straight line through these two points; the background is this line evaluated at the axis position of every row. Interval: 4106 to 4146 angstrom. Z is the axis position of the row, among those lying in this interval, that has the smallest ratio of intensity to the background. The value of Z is 4120 angstrom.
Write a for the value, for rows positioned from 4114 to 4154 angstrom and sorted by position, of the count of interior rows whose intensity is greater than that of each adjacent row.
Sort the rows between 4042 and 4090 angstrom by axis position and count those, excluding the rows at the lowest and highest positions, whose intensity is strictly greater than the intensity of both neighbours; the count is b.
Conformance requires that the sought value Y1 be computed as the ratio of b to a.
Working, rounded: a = 2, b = 2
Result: 1.0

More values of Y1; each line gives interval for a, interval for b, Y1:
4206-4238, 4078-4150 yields 2.5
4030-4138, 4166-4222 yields 0.4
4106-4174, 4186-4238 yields 0.8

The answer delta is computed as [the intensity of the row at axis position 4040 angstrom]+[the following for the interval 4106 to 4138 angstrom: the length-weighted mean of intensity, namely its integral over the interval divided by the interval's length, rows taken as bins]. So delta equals 117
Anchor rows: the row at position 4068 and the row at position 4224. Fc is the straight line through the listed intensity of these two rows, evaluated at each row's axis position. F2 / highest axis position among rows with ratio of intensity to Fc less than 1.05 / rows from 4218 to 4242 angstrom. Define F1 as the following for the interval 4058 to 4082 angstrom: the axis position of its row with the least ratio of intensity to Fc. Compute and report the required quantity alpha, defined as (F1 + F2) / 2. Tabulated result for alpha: 4152 angstrom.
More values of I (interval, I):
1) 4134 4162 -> 58.3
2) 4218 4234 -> 58.2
